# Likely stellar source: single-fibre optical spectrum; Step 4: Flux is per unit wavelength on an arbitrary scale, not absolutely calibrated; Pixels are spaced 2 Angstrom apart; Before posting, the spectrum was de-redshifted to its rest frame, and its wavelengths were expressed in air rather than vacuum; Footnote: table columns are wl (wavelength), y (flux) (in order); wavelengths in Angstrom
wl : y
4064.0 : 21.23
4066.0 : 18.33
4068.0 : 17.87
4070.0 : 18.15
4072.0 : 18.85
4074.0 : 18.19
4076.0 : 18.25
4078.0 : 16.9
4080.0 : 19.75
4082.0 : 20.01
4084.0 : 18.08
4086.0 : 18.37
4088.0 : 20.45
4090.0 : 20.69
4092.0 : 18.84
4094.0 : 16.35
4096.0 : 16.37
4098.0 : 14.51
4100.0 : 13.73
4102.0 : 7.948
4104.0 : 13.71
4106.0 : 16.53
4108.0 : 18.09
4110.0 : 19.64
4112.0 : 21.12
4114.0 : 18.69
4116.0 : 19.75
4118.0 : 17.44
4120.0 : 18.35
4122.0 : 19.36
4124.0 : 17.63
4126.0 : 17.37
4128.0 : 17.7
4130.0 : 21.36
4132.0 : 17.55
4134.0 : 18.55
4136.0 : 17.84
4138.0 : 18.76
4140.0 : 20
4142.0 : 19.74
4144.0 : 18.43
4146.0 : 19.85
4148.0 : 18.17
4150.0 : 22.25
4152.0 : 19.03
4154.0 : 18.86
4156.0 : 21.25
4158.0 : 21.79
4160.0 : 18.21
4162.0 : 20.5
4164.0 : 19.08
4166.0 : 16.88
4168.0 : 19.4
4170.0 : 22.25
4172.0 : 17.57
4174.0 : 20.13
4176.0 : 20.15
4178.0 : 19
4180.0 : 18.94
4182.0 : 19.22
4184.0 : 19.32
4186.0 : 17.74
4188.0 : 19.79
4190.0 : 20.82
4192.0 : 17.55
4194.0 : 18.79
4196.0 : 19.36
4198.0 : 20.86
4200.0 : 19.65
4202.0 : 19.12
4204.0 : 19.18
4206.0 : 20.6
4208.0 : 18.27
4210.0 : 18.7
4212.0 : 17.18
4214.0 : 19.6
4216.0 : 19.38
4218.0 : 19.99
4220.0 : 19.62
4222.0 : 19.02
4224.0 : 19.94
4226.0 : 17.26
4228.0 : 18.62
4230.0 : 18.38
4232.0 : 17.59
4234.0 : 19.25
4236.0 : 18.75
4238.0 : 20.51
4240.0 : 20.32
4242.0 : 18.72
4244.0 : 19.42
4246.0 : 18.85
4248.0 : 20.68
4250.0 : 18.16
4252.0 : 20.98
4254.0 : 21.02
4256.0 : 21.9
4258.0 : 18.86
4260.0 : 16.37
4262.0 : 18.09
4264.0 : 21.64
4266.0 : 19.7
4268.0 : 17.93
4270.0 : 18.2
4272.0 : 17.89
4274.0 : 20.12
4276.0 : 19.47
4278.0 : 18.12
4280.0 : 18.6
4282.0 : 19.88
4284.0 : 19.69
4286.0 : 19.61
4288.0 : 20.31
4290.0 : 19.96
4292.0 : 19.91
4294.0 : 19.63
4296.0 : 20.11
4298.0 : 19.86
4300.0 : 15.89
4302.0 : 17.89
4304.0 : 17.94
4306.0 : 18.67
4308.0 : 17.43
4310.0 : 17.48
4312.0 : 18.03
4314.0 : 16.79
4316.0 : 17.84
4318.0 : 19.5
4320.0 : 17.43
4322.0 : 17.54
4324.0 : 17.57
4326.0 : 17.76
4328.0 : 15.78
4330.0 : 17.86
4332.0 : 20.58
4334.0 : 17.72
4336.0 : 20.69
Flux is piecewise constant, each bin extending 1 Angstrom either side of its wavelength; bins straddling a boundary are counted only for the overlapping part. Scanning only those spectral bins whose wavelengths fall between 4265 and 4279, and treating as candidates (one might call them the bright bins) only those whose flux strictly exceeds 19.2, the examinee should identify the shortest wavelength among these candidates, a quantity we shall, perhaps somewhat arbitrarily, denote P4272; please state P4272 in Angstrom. 4266.0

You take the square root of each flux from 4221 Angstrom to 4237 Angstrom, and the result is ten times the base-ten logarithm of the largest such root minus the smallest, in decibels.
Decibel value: -5.1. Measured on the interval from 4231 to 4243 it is -4.8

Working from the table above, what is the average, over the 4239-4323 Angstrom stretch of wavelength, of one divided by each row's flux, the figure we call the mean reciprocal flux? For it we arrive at 0.0530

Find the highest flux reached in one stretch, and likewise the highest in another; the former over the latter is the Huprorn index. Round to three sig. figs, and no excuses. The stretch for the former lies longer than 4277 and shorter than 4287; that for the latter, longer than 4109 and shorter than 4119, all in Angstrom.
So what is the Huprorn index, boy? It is 0.941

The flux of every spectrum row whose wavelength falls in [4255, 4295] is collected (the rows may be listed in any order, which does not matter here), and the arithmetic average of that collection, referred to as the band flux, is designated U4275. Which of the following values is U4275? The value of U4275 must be 19.3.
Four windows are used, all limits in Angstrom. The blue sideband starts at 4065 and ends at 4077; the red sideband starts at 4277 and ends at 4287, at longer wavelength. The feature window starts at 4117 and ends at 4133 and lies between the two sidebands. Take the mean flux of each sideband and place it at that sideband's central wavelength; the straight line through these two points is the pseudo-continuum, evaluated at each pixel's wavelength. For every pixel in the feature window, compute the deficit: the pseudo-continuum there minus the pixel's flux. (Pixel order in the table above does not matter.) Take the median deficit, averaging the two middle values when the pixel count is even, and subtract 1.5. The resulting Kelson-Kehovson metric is -0.66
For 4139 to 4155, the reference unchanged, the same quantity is -2.29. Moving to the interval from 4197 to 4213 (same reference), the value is -1.81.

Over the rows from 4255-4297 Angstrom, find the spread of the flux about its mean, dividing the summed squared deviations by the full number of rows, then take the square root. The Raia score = 1.3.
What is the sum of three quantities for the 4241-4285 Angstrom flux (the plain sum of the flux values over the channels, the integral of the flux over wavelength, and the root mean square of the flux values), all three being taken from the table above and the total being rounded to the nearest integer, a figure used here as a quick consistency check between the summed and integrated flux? 1292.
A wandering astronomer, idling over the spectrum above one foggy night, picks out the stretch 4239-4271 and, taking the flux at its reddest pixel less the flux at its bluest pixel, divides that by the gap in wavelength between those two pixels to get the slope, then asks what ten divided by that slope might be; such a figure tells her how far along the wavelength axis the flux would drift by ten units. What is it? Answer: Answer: -142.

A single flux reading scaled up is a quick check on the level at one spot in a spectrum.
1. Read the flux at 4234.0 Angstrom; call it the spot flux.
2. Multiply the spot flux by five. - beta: 96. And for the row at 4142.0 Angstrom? 99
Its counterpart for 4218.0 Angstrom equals 100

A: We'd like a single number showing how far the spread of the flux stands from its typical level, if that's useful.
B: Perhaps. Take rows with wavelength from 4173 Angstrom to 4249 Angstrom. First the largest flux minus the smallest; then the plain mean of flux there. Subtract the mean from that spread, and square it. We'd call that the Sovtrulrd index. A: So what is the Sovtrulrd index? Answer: 241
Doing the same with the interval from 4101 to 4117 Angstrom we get 14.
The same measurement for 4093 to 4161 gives 15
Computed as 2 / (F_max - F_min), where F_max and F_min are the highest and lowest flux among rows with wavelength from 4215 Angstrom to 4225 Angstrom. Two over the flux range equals 2.06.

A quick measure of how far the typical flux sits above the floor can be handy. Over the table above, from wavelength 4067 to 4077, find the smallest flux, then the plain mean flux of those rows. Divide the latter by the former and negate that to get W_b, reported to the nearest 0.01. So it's -1.02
